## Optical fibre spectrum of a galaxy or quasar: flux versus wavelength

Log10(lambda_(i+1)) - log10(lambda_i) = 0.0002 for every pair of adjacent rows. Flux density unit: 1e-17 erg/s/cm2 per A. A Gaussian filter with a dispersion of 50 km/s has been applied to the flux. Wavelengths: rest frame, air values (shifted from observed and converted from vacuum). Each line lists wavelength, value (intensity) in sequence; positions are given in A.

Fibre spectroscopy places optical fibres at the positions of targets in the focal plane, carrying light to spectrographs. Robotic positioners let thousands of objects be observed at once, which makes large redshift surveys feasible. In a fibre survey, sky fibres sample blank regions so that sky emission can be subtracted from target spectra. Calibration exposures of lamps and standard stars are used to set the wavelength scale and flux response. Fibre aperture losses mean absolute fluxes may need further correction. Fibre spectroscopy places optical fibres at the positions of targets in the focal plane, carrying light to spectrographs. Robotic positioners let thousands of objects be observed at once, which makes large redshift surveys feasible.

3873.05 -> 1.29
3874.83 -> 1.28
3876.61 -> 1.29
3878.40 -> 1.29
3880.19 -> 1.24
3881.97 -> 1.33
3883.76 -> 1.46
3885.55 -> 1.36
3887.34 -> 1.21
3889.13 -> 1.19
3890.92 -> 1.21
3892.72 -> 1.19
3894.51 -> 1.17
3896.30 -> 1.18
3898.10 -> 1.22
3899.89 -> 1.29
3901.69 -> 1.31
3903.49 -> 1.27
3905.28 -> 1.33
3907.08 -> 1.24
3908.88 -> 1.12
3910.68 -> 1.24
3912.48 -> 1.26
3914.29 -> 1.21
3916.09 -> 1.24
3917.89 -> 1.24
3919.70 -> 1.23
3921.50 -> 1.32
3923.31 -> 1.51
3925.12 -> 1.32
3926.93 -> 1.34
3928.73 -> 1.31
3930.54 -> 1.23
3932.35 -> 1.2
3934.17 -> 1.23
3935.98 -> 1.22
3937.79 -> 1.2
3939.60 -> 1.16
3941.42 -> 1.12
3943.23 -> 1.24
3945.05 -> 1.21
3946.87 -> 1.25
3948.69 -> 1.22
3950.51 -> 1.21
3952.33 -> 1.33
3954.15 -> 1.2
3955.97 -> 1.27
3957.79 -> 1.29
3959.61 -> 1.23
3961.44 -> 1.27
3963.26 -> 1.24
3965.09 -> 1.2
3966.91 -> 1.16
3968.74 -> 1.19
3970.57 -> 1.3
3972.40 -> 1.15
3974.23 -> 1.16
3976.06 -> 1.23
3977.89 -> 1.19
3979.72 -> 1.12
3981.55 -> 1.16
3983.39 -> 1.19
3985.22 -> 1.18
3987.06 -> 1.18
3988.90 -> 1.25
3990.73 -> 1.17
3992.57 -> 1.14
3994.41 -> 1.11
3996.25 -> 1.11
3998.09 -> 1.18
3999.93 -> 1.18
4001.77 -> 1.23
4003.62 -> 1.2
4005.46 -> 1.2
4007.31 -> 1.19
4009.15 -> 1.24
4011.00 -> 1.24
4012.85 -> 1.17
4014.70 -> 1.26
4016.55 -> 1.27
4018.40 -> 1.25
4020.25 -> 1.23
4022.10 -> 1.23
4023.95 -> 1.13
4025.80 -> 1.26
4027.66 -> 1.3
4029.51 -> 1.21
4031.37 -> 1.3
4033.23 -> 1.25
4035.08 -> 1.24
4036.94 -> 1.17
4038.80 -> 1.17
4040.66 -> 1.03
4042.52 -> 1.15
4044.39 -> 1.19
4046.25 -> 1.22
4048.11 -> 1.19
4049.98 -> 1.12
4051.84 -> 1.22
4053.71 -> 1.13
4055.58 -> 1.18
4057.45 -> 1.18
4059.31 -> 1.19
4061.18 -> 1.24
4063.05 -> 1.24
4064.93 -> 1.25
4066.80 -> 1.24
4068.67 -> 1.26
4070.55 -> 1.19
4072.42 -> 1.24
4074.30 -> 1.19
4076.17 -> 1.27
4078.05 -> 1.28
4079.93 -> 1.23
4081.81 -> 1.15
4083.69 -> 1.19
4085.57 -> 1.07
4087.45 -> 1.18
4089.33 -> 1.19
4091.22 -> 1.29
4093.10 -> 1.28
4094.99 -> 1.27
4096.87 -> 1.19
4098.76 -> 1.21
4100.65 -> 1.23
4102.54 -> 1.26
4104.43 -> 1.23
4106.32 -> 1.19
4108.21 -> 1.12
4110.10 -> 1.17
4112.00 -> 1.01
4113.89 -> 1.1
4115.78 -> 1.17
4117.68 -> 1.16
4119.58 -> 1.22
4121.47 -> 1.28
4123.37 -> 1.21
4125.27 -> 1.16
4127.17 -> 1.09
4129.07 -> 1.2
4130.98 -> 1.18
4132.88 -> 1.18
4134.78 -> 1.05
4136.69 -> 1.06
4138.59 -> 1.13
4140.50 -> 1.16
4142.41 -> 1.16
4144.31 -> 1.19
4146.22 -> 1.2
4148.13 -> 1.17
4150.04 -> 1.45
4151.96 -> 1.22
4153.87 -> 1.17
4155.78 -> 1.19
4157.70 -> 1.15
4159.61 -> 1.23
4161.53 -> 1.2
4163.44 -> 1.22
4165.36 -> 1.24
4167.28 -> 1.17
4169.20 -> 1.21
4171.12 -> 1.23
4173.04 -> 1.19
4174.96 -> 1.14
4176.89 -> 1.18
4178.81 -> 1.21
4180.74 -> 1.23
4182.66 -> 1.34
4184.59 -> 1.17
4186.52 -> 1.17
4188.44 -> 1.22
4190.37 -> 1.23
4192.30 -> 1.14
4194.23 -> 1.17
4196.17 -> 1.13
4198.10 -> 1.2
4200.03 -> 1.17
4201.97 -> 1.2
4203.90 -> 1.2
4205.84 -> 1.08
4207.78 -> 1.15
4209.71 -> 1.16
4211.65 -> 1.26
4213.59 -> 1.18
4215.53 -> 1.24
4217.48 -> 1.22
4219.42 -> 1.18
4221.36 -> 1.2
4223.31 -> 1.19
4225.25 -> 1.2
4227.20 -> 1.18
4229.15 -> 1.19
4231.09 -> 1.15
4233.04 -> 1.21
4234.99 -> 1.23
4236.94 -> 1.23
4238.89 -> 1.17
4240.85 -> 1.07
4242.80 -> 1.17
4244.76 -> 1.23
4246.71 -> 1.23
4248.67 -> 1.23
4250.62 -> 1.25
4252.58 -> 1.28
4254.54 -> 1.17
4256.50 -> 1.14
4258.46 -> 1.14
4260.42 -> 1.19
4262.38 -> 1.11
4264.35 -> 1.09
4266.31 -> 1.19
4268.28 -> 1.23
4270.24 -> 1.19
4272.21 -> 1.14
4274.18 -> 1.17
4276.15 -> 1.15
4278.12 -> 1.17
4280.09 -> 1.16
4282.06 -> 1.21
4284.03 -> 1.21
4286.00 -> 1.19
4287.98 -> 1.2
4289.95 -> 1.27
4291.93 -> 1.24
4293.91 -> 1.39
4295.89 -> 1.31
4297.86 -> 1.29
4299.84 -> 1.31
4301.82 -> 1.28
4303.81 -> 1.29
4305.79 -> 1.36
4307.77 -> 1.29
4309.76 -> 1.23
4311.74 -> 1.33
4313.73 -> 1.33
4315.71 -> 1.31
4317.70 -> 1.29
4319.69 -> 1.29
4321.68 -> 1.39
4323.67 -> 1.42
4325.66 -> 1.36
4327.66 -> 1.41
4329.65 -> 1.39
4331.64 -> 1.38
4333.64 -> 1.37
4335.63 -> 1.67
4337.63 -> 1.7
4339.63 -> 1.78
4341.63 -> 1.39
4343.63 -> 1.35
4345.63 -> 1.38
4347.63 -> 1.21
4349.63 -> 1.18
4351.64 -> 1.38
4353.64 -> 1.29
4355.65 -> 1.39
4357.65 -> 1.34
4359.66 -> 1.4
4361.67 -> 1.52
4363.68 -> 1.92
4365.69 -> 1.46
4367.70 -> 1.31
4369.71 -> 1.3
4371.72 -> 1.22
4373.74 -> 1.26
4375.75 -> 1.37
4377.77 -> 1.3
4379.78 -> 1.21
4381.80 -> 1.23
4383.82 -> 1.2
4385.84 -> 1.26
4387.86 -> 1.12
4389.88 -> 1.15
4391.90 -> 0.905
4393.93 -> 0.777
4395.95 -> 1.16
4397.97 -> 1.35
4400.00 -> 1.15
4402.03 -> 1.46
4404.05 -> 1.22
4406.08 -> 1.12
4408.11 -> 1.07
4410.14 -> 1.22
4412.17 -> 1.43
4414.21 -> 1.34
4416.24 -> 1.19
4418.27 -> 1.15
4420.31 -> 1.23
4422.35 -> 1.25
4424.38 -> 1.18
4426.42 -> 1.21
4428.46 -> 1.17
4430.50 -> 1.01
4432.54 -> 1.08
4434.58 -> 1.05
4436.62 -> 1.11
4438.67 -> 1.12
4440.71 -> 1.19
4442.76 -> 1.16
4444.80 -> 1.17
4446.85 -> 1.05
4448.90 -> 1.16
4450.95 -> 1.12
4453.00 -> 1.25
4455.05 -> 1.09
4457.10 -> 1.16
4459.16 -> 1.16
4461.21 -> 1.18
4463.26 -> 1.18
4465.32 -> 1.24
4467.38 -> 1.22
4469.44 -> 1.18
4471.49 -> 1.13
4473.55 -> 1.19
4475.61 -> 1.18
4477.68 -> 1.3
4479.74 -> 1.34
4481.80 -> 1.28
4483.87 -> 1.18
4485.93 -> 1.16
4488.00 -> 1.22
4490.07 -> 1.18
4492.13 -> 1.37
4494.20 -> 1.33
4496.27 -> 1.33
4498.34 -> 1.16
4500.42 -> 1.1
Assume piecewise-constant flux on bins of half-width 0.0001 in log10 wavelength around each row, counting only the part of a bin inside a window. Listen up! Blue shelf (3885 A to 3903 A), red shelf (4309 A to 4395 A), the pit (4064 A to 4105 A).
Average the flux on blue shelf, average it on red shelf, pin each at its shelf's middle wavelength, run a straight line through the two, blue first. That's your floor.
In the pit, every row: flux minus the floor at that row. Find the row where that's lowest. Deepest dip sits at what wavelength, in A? 4085.57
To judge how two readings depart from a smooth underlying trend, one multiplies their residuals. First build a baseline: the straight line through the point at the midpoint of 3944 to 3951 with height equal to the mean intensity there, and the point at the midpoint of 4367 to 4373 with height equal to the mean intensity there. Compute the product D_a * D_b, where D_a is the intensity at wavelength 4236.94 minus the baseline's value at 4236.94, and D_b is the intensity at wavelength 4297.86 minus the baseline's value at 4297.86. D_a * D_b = -0.0007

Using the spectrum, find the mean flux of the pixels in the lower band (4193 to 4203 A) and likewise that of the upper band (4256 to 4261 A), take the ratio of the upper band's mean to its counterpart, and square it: 0.97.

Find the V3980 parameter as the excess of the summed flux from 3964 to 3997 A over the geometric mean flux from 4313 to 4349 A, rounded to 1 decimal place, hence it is 19.8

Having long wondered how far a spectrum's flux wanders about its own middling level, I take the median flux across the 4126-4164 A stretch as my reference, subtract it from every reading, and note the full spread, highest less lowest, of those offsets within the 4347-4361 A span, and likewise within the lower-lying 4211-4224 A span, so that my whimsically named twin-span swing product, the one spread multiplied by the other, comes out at 0.018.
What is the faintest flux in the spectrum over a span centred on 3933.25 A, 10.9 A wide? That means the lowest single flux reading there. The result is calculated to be 1.2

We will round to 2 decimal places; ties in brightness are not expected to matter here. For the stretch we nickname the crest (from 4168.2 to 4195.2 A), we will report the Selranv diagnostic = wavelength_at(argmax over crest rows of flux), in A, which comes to 4182.66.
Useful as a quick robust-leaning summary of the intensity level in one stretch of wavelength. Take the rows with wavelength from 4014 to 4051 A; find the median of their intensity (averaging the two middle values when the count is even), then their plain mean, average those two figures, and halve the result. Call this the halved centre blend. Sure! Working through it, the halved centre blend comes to 0.608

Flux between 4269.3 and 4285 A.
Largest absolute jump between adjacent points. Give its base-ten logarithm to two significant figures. -1.3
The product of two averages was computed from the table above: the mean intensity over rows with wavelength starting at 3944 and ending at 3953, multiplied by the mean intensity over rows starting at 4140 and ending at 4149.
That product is 1.46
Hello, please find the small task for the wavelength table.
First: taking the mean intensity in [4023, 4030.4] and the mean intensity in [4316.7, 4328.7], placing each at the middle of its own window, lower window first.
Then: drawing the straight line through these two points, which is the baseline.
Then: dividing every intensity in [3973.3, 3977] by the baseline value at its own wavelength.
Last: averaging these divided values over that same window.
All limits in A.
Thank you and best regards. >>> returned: 0.99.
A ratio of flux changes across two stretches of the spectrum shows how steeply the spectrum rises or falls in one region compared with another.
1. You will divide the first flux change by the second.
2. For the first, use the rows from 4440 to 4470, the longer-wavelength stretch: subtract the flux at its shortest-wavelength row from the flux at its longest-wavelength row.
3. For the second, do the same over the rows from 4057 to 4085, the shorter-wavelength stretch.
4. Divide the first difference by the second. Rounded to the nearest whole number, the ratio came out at -1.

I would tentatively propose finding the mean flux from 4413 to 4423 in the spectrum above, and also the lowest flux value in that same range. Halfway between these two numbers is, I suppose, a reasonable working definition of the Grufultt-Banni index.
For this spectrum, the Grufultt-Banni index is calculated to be 1.19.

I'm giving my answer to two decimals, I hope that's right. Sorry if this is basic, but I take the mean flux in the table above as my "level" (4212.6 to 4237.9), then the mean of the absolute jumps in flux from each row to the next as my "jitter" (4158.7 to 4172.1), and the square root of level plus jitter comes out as 1.11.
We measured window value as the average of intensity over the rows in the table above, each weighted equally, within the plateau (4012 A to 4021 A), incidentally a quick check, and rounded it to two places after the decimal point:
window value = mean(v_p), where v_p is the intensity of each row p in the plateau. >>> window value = 1.24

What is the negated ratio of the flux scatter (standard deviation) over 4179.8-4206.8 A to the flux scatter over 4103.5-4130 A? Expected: -0.88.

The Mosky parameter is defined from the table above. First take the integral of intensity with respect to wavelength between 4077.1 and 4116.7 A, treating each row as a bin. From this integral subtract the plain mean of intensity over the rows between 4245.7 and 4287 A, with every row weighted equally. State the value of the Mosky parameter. 46.0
